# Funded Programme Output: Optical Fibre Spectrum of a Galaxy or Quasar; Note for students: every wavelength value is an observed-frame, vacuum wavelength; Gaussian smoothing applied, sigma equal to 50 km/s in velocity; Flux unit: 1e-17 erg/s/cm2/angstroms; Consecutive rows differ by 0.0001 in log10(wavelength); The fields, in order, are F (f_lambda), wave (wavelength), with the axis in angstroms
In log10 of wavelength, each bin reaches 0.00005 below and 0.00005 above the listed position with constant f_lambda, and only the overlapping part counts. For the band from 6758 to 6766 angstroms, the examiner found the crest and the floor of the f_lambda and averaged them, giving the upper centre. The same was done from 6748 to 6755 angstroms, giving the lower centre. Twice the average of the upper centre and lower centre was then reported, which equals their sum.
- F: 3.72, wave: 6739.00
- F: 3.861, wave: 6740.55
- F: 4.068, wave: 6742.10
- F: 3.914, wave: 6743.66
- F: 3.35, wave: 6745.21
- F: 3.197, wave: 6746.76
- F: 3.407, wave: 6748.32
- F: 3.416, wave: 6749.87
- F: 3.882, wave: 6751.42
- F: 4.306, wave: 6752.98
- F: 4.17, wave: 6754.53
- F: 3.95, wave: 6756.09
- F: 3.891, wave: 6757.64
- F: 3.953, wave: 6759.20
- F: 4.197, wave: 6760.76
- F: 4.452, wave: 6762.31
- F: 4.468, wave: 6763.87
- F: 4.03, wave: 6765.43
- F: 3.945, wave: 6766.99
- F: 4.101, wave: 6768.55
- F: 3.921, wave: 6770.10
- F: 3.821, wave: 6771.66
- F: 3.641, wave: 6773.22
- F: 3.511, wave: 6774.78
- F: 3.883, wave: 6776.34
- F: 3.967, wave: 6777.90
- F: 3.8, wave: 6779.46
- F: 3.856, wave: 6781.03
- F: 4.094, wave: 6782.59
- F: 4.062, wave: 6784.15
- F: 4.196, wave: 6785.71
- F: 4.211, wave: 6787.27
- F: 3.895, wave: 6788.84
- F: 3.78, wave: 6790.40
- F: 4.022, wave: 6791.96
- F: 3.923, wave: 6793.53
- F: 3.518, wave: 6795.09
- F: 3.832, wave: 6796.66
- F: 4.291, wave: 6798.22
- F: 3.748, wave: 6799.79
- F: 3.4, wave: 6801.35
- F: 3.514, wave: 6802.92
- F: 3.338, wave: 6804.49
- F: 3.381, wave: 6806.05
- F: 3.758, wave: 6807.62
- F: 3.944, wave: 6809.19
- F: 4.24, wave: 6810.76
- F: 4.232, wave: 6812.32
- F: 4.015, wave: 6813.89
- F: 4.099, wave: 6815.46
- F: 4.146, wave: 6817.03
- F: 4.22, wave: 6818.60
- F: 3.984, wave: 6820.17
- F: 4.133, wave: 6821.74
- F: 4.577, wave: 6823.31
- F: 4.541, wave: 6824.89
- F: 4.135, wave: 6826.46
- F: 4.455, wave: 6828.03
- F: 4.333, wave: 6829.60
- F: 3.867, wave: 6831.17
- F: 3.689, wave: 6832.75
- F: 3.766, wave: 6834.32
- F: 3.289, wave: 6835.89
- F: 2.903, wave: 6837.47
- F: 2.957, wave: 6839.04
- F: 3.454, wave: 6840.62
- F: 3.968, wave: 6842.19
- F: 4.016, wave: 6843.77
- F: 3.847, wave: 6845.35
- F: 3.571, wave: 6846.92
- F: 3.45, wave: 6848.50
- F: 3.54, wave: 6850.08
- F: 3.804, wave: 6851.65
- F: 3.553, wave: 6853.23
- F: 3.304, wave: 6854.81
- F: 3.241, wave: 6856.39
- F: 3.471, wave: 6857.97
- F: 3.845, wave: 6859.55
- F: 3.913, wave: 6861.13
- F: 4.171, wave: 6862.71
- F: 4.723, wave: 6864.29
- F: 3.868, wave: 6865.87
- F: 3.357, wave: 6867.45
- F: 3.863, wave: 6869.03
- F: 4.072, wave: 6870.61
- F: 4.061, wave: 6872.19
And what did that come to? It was 8.1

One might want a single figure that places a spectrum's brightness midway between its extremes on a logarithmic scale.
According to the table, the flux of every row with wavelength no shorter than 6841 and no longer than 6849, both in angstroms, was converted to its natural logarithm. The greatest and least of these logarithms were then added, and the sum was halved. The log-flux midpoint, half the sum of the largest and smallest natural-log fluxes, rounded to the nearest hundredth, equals 1.31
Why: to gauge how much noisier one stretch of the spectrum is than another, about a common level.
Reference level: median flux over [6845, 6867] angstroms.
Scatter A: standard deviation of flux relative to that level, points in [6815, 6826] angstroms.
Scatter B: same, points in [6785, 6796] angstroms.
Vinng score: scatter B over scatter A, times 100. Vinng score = 106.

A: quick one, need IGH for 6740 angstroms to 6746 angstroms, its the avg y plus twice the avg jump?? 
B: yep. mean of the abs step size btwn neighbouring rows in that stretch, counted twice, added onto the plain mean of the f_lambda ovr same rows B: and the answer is 4.41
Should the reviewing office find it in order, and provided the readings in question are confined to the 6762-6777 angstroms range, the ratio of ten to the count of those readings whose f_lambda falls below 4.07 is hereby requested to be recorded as 1.43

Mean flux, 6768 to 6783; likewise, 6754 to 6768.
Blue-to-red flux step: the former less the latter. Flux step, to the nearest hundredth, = -0.26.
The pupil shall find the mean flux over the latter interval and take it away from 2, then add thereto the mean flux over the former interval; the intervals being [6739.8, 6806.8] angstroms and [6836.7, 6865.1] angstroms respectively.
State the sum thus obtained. 2.2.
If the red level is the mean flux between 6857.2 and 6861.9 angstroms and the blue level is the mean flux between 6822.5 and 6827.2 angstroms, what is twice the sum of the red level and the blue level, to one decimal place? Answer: 16.3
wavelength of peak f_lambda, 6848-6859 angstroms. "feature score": 6851.65 angstroms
